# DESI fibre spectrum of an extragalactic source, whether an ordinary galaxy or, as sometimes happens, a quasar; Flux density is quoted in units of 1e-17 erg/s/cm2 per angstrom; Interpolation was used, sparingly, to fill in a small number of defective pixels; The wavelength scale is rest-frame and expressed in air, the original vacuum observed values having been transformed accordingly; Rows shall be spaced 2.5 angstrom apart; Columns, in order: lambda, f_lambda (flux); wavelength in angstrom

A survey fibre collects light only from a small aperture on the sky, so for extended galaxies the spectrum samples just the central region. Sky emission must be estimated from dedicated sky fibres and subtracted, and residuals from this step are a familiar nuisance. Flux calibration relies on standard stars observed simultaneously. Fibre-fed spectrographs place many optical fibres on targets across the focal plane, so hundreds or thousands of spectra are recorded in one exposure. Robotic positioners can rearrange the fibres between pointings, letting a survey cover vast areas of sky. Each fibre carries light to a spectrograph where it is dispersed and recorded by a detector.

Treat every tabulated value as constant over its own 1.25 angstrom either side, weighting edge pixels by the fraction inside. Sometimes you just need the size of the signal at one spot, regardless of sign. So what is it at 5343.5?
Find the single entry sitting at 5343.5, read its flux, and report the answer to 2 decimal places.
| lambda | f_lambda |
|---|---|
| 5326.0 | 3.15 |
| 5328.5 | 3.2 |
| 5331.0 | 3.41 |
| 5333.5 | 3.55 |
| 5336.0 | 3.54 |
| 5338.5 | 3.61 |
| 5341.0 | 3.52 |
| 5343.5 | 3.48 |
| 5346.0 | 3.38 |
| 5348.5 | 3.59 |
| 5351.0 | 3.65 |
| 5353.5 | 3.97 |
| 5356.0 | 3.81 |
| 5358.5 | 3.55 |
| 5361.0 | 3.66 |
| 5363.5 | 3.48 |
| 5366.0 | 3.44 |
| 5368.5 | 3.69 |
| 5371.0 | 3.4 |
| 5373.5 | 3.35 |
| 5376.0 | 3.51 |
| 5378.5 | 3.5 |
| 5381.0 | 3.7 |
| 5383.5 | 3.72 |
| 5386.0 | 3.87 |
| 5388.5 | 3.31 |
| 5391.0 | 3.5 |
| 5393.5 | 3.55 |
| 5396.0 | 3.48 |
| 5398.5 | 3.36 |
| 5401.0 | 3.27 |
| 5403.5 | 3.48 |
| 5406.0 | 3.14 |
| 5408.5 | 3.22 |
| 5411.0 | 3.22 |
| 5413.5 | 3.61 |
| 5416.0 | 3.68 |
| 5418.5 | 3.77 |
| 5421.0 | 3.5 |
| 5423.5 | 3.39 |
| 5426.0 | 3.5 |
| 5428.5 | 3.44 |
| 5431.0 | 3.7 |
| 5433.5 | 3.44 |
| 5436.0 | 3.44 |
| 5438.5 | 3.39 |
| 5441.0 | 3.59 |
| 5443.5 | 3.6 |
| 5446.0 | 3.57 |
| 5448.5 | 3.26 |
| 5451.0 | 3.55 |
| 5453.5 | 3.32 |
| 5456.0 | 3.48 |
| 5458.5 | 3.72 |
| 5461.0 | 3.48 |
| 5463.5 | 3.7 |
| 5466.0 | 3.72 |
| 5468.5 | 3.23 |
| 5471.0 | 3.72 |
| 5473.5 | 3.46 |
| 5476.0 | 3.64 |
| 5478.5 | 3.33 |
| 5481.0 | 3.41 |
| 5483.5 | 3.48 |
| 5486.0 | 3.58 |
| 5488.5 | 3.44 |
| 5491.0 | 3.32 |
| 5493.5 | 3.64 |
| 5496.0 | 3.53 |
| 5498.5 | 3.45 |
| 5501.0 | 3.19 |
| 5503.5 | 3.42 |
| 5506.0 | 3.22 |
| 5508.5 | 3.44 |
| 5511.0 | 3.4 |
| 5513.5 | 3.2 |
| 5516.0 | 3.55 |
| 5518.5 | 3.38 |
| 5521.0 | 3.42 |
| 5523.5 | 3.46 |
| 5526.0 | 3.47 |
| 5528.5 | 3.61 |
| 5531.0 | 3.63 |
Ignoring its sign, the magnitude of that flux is 3.48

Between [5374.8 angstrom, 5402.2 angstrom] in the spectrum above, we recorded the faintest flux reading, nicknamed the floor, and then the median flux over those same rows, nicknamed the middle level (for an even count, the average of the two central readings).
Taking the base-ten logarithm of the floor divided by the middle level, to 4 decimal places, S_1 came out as -0.0295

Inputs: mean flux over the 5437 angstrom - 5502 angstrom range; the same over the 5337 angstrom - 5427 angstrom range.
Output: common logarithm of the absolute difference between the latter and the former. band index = -1.5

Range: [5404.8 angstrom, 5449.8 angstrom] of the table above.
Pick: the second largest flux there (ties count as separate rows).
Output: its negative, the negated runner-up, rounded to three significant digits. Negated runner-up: -3.70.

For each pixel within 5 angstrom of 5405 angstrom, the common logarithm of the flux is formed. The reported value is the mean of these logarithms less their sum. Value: -1.55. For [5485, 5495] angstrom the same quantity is -1.63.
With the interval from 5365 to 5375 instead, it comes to -1.62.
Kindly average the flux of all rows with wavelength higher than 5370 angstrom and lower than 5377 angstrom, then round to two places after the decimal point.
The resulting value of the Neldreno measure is 3.42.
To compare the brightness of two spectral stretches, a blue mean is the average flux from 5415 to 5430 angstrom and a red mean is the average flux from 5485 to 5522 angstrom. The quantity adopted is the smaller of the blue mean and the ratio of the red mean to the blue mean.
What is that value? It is 0.962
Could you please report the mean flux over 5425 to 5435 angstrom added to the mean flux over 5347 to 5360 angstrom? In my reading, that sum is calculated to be 7.2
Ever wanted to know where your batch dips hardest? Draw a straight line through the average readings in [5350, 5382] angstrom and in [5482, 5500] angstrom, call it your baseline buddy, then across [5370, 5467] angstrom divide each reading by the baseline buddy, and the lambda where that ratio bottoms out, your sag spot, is 5406.0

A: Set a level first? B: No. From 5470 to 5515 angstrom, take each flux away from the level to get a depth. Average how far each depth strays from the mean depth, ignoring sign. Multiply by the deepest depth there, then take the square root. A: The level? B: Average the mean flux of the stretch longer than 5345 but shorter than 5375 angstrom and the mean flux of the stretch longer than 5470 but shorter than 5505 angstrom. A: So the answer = 0.19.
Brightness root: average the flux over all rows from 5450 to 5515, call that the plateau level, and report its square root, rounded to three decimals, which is 1.861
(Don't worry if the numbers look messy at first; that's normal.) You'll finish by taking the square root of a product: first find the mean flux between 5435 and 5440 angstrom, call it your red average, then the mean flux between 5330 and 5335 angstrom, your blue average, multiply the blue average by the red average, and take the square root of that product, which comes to 3.45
